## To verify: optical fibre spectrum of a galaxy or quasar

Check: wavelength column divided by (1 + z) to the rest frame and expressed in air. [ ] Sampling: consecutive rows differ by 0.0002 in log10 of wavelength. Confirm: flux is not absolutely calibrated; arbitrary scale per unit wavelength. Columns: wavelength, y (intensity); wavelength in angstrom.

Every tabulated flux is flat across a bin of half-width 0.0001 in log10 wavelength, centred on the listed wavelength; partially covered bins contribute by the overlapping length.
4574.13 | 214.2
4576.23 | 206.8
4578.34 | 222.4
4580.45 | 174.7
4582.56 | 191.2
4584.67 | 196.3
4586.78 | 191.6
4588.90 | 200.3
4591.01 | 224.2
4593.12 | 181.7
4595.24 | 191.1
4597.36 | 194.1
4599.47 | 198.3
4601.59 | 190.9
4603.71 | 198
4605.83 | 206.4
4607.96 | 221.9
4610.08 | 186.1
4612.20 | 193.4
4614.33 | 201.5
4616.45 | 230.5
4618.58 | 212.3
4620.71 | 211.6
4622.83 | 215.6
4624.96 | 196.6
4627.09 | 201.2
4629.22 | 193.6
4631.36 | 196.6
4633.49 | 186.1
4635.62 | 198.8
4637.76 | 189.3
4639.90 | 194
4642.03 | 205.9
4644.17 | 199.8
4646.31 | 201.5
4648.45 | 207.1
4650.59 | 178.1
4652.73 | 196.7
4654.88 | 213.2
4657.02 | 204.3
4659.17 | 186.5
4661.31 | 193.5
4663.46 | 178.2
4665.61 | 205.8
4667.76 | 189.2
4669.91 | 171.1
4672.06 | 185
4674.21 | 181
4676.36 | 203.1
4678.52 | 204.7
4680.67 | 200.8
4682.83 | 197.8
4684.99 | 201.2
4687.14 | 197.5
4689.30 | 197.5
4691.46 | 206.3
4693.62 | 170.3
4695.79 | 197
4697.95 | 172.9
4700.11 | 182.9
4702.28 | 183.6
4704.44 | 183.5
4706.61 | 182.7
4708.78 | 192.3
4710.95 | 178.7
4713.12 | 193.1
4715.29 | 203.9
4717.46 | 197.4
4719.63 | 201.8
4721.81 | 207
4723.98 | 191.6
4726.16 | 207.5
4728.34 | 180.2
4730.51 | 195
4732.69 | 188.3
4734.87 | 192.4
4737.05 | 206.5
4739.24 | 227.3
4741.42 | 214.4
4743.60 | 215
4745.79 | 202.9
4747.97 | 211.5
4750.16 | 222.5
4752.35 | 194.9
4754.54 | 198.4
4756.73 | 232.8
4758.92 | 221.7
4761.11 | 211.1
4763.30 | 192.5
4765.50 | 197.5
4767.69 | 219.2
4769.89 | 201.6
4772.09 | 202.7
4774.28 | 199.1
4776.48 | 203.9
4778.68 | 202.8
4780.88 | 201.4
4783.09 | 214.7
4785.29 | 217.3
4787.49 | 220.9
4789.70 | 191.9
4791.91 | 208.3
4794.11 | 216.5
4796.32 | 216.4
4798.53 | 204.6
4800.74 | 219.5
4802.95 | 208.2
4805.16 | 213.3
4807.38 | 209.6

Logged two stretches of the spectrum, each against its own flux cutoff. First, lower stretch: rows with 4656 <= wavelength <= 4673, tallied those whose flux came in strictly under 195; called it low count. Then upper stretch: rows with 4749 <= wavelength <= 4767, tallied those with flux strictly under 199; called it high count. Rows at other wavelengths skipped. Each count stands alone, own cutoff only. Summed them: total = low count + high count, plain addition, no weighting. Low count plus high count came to 10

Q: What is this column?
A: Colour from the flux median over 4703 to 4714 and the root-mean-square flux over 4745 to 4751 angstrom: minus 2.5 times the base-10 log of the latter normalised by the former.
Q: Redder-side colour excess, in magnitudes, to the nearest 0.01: -0.16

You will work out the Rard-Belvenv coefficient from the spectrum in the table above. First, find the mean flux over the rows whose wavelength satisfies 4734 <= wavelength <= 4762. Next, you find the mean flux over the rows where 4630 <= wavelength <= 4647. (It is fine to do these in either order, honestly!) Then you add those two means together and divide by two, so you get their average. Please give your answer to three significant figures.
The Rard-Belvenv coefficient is 204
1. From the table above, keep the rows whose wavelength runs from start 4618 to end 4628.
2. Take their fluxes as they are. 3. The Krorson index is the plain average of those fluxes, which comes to 207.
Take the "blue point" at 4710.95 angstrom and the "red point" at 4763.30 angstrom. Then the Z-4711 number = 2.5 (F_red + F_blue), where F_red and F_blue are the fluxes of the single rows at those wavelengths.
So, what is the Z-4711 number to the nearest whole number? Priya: 928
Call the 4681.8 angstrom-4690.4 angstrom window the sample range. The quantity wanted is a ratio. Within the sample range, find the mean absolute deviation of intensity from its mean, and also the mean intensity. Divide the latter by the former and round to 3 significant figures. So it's 147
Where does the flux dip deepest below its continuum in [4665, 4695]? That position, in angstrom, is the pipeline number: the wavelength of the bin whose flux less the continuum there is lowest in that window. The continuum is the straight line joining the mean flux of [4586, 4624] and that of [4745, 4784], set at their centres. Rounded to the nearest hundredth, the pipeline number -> 4693.62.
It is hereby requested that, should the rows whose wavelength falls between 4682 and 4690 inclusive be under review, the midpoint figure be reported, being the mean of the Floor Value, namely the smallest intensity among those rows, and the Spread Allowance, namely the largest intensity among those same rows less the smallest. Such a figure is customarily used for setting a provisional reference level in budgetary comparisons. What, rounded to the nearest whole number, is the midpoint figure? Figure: 101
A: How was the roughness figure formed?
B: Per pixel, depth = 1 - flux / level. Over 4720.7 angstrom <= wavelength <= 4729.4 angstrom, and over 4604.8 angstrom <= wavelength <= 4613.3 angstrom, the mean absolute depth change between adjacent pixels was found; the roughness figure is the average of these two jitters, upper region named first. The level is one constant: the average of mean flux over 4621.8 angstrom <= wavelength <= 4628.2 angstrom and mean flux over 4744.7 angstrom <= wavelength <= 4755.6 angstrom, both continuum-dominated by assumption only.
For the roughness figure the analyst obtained 0.095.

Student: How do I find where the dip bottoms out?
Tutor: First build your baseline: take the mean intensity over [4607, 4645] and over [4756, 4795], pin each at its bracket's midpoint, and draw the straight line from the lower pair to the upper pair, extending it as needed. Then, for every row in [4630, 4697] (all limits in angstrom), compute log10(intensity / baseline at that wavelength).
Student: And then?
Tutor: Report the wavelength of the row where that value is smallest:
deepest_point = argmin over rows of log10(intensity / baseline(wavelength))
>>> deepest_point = 4693.62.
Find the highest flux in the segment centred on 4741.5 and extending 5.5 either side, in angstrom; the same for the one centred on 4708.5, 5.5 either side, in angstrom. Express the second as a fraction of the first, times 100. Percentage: 85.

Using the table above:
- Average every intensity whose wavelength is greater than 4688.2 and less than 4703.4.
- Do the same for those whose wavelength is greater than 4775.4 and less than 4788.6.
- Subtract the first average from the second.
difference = 23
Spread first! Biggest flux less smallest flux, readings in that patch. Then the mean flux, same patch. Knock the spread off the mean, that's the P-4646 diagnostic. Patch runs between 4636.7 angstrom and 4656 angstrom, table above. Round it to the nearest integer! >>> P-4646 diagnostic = 163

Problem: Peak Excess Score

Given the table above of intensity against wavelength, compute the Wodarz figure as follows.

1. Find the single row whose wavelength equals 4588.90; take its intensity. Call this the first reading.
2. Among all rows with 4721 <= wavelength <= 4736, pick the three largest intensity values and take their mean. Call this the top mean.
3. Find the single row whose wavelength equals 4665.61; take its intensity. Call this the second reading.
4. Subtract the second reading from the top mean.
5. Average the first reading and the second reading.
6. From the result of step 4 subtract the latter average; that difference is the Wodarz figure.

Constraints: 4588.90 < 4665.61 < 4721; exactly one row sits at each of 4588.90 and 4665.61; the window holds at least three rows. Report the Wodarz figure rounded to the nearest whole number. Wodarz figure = -206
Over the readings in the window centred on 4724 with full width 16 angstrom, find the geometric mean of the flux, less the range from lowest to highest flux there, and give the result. 170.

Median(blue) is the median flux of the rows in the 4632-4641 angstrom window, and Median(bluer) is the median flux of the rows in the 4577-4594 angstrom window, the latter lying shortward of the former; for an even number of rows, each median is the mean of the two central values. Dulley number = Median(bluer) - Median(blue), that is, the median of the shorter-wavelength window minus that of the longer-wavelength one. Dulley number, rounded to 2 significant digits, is 2.3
